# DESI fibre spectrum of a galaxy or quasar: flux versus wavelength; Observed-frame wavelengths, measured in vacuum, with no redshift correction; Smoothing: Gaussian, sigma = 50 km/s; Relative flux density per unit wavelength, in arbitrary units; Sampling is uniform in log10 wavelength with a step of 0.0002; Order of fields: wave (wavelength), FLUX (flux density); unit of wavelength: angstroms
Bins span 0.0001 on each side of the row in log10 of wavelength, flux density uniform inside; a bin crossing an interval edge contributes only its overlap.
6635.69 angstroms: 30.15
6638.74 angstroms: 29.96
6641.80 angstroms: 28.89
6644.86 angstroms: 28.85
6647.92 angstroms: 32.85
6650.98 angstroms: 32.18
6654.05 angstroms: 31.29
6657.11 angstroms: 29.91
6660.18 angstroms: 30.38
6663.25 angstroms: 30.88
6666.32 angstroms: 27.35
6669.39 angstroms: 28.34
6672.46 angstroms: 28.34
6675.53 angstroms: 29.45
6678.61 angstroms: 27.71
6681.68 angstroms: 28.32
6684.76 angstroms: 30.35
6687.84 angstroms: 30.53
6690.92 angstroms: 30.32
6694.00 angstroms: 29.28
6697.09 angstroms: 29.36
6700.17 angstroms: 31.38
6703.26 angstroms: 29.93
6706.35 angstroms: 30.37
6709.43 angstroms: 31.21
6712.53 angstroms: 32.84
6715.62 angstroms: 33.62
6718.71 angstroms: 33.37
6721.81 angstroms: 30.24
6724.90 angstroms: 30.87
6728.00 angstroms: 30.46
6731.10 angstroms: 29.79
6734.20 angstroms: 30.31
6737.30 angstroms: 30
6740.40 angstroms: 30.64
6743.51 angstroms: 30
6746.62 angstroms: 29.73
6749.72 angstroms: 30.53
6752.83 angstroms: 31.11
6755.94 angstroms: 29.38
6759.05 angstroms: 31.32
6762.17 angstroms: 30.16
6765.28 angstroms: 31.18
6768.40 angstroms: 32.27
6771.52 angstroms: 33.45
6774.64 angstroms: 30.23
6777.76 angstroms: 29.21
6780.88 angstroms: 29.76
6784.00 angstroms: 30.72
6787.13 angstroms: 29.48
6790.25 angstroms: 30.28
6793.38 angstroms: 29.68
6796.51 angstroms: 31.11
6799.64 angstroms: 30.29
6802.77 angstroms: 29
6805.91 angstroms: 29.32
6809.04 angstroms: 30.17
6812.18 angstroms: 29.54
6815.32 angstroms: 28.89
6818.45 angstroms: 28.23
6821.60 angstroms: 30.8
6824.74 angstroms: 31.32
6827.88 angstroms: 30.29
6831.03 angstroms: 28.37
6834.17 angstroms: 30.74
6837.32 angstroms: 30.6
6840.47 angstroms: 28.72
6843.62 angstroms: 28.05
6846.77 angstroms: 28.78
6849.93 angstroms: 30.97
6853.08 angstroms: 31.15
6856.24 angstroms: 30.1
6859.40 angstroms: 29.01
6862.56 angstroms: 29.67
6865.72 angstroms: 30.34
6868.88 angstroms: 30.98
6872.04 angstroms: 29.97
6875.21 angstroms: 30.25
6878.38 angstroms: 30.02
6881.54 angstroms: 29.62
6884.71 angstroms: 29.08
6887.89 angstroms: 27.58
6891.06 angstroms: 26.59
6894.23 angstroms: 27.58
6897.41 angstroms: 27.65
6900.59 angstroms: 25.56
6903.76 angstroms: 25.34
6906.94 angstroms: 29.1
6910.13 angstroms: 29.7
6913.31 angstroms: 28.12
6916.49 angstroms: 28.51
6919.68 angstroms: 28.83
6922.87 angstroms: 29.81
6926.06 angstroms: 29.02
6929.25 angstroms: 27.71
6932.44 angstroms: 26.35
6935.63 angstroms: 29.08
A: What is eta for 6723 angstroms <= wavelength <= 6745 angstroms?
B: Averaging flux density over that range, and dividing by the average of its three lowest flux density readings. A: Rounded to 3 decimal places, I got 1.012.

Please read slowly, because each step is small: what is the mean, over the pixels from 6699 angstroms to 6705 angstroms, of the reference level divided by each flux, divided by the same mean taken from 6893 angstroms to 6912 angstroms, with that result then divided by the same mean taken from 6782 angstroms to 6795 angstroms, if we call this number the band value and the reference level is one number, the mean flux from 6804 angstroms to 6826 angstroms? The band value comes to 0.90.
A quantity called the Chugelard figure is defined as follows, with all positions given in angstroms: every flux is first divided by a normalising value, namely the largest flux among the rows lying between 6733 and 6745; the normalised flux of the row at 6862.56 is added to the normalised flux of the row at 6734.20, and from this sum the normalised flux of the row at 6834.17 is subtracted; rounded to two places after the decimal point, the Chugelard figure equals 0.95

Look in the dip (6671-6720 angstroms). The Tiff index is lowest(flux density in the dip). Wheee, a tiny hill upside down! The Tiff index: 27.71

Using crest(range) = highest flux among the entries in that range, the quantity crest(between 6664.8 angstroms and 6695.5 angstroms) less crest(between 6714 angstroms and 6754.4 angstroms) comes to -3.1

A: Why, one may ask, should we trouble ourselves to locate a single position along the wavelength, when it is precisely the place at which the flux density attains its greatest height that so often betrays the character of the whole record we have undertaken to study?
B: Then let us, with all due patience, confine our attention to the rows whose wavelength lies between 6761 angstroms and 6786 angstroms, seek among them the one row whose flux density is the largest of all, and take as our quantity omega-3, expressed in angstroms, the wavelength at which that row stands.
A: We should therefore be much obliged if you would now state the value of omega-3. 6771.52 angstroms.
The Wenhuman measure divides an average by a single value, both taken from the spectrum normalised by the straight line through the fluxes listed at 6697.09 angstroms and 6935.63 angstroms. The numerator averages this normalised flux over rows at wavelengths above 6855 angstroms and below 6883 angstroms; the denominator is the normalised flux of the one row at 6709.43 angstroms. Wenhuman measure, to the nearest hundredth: 0.97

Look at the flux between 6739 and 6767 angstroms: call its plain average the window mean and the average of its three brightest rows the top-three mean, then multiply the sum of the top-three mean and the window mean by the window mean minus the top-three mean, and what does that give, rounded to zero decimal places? -46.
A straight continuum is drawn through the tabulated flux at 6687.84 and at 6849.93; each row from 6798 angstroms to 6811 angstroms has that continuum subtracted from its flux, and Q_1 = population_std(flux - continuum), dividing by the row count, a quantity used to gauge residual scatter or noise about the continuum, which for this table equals 0.55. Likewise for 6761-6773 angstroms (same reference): 1.22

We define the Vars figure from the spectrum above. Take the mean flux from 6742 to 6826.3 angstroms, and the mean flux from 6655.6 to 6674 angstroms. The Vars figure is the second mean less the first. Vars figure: -1.1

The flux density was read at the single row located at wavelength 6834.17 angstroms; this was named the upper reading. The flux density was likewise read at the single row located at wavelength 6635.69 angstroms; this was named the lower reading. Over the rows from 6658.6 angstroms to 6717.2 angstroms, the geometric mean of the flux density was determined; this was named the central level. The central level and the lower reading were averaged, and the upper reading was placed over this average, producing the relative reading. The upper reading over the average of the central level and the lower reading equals 1.02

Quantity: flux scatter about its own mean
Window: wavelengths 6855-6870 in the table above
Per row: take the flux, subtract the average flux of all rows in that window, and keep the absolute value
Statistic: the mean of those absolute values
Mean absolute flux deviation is 0.54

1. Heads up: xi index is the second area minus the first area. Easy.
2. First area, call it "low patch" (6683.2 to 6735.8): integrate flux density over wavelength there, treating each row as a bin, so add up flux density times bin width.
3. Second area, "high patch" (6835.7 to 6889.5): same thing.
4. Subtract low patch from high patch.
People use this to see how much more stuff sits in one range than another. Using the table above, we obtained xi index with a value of -24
